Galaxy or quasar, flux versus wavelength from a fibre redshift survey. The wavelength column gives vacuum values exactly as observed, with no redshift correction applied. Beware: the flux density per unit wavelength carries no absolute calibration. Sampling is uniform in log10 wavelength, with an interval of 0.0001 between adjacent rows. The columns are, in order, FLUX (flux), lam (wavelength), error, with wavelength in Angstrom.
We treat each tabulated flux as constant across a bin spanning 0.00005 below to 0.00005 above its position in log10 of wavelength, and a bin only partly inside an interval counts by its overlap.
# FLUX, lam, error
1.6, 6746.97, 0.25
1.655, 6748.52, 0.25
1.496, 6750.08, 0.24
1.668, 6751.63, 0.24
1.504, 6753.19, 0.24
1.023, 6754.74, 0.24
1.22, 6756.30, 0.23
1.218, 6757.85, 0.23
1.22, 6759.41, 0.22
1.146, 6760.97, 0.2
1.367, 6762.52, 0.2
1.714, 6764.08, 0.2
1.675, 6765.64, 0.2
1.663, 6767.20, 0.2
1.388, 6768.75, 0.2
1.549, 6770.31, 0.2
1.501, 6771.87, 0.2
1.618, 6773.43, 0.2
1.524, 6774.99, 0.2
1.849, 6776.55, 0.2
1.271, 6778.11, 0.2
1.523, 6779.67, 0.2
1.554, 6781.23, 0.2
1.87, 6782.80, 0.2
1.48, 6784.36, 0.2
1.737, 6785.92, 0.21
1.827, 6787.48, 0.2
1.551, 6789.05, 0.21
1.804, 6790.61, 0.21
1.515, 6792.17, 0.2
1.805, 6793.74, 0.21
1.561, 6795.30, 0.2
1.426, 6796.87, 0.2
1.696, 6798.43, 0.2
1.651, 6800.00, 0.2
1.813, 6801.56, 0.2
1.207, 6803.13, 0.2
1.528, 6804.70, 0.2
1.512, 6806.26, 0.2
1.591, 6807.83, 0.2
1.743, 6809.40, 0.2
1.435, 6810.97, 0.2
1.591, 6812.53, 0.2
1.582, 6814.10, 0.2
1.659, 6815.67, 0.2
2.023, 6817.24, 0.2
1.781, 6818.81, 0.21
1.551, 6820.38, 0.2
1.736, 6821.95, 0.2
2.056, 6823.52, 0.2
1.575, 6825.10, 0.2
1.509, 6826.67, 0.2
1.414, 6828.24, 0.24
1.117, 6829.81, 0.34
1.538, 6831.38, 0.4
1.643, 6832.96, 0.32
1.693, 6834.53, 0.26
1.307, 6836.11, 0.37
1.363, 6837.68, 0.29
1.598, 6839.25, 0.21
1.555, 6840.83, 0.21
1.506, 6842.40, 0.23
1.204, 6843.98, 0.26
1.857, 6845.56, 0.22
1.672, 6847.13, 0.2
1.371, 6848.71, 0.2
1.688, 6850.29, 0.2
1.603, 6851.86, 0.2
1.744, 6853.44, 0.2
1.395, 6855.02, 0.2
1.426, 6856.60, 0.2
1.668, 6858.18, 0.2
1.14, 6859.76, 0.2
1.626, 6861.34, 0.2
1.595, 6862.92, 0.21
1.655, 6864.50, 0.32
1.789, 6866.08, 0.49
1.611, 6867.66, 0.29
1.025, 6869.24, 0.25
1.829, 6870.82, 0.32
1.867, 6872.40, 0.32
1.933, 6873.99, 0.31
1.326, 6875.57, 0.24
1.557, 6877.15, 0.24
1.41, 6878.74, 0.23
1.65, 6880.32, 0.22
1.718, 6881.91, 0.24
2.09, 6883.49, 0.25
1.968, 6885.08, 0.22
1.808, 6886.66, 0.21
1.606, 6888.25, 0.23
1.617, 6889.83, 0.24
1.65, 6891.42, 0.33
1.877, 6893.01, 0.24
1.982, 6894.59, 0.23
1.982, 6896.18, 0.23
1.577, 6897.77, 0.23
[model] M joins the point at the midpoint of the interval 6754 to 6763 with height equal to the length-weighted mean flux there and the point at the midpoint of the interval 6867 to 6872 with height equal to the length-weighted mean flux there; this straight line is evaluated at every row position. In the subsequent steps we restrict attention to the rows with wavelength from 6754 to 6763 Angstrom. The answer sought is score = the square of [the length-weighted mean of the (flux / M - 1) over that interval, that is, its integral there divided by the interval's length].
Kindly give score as 0.00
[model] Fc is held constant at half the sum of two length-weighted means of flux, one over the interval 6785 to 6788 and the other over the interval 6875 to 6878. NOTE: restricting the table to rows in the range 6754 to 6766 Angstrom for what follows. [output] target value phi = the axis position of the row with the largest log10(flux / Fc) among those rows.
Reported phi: 6764.08 Angstrom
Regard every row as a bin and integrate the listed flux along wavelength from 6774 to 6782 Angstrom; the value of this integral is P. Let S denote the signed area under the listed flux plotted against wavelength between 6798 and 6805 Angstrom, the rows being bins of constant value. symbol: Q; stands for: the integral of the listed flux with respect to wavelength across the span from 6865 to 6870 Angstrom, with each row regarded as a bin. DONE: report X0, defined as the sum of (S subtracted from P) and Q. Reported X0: 8.8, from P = 12.4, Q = 7.4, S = 11.0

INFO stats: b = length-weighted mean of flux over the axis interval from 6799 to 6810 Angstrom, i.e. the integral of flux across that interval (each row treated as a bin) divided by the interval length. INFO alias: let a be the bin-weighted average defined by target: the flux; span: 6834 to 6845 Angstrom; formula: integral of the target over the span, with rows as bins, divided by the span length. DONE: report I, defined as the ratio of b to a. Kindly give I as 1.08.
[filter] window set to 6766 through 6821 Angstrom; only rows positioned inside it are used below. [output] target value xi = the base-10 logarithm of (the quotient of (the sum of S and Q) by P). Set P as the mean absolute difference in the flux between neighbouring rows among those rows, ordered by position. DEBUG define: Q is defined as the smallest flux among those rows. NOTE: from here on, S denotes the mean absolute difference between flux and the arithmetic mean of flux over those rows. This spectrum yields 0.79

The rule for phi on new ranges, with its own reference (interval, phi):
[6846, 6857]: 6853.44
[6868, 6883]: 6873.99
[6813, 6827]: 6823.52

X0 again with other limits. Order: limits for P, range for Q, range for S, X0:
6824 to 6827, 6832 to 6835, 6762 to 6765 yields 5.1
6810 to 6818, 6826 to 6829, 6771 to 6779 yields 5.2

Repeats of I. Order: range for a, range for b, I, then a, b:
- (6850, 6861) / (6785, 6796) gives 1.11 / 1.52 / 1.68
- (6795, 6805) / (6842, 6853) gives 1.01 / 1.55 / 1.56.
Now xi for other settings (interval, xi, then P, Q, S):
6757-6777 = 0.97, 0.143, 1.146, 0.175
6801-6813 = 0.76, 0.234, 1.207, 0.132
